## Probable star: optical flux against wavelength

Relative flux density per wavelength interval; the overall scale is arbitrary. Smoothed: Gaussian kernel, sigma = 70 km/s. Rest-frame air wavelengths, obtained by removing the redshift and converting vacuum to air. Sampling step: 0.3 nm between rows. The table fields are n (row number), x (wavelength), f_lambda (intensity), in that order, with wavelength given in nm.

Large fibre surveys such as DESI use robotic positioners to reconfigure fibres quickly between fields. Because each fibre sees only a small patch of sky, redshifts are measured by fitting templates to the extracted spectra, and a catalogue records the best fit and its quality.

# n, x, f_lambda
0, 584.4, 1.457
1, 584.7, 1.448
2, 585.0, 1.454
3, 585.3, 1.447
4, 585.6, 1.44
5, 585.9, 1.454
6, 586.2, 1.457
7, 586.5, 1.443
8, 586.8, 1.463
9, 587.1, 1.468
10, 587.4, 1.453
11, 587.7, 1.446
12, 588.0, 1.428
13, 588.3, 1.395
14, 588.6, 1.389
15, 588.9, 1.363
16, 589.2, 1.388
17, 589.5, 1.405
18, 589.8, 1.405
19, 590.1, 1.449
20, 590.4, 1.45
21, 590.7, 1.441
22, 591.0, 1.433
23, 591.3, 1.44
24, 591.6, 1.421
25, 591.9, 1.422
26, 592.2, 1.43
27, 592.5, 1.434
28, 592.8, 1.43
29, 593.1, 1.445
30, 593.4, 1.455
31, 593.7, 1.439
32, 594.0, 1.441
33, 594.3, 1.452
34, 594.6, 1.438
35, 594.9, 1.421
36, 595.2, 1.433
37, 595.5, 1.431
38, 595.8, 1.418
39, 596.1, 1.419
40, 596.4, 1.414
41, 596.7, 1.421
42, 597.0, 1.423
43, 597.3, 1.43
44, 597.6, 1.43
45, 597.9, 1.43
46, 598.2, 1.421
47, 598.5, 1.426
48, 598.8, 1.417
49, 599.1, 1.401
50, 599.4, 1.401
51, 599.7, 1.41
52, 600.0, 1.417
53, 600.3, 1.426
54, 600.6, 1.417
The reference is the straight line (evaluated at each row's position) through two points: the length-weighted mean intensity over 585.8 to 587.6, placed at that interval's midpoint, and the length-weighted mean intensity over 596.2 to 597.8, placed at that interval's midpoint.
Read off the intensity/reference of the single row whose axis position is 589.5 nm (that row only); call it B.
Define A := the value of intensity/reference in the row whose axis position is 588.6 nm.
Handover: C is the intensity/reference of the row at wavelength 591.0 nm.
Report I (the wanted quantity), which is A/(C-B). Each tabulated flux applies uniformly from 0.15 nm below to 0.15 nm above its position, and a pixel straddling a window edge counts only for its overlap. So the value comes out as 42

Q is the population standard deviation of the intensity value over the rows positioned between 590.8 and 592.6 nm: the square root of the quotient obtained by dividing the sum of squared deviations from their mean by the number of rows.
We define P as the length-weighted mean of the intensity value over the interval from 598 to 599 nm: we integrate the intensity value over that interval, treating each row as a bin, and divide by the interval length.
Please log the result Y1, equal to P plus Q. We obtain 1.43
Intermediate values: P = 1.42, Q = 0.0067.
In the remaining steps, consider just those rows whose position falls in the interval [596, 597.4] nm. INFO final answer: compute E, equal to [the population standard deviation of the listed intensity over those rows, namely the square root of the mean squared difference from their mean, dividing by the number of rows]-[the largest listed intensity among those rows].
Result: -1.425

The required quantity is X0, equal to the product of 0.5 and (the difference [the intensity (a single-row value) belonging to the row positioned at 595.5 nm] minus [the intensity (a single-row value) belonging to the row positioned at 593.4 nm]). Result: -0.012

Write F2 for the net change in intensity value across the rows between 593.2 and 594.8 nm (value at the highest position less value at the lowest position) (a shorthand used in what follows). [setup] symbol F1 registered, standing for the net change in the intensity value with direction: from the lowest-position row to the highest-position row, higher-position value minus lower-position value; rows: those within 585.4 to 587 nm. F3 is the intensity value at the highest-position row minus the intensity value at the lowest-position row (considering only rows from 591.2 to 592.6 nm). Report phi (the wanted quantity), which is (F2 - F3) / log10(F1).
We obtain 0.007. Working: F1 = 0.023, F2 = -0.017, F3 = -0.006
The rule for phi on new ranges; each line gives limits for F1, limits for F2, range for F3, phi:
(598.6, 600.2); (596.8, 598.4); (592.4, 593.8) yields 0.000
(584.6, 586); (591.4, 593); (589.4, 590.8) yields 0.012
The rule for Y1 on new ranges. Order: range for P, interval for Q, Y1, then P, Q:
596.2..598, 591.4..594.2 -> 1.43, 1.42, 0.0104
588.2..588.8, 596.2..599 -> 1.39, 1.39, 0.0056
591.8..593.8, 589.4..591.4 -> 1.45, 1.44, 0.0178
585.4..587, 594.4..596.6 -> 1.46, 1.45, 0.0084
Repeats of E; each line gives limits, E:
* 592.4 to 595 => -1.445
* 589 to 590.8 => -1.425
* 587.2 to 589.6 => -1.424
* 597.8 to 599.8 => -1.419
